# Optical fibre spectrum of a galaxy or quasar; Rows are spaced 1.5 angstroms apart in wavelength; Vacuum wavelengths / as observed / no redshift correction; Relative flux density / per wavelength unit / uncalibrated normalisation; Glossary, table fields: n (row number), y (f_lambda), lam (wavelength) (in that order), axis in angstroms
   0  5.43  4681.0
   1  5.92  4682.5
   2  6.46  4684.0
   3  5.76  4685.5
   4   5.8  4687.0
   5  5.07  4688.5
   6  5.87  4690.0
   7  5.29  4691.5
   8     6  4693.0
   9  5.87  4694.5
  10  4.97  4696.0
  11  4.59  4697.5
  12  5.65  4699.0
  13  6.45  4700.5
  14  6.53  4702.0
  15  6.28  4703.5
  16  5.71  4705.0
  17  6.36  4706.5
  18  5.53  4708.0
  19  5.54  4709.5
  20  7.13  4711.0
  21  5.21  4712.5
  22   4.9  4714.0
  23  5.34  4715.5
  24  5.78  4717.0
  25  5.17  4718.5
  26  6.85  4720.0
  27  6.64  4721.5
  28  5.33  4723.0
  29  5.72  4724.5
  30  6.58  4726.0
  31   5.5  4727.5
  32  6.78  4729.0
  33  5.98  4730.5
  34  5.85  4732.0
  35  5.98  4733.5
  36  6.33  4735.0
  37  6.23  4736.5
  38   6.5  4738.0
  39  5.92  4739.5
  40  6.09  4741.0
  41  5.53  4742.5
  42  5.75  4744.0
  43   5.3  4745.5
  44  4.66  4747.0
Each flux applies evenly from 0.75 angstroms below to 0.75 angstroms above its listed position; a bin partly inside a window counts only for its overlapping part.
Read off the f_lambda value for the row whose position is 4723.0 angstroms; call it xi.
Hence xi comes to 5.33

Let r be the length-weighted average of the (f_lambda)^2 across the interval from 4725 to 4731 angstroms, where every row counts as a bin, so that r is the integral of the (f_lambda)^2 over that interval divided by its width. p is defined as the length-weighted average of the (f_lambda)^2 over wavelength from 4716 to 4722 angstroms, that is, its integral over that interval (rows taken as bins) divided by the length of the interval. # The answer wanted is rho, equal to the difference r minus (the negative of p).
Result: 76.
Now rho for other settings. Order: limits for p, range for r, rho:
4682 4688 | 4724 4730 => 74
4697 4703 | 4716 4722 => 72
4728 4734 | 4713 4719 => 66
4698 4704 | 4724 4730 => 76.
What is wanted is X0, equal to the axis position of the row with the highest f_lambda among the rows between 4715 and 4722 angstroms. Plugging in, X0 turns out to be 4720.0 angstroms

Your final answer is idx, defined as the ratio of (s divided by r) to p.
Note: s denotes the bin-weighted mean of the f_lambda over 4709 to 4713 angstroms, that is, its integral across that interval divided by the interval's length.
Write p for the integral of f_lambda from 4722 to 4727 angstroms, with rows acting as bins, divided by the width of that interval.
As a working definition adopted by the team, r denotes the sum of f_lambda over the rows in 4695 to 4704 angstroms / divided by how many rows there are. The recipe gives 0.178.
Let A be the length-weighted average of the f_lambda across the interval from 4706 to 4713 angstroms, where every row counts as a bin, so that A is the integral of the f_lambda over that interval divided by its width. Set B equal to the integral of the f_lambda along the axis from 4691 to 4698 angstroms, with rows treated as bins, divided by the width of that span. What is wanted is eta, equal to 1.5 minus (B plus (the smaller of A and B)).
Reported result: -9.2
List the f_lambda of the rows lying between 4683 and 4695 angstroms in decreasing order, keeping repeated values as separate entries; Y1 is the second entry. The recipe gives 6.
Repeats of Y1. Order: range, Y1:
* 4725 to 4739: 6.58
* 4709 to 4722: 6.85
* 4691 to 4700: 5.87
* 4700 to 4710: 6.45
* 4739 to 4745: 5.92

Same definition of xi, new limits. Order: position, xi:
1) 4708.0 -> 5.53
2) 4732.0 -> 5.85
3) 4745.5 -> 5.3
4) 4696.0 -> 4.97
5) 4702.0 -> 6.53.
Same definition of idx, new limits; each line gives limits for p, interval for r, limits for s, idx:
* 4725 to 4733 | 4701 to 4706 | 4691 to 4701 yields 0.146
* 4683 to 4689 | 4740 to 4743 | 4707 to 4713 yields 0.175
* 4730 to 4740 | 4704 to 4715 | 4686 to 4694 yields 0.159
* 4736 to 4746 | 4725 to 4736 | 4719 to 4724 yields 0.171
